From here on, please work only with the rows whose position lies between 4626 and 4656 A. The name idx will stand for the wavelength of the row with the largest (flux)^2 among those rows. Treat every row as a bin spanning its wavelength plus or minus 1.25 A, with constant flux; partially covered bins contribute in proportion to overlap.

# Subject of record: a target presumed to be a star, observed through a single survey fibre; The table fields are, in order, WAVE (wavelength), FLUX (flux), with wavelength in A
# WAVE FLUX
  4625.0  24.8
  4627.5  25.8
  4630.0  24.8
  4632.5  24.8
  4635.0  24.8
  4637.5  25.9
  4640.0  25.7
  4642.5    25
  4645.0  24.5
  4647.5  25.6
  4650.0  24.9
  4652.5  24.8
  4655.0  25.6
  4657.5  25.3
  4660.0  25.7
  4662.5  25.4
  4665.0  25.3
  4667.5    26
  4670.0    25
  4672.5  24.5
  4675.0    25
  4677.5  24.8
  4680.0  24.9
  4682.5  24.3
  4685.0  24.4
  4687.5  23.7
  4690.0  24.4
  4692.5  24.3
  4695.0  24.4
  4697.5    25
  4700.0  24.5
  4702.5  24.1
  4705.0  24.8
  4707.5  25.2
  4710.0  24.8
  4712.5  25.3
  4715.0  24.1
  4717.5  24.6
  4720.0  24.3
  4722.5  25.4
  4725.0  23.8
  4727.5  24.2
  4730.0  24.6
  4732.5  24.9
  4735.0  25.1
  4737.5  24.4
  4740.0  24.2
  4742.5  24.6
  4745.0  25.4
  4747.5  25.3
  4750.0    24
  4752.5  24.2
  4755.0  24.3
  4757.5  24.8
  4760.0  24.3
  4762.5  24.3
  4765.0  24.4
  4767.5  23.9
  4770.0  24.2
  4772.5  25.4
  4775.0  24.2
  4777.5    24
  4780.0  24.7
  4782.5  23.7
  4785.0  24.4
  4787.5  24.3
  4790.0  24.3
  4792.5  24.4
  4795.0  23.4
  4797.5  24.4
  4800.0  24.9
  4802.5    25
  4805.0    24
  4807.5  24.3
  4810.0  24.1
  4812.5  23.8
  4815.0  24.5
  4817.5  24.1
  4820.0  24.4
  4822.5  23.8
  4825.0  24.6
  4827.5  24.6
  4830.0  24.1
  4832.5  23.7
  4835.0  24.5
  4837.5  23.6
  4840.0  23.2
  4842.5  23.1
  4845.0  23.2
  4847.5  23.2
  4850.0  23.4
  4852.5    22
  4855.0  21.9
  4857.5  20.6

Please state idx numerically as 4637.5 A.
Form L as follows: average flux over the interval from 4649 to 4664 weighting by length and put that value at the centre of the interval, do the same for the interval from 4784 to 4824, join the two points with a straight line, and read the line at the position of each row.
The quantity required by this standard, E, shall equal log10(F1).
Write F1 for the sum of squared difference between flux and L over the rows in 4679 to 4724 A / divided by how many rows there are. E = -0.411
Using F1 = 0.388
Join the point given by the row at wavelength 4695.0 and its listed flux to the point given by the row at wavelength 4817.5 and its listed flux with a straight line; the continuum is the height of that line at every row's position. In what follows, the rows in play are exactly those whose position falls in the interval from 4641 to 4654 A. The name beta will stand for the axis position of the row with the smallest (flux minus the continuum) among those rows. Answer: 4645.0 A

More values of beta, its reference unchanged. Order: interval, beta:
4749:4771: 4767.5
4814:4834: 4832.5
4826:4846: 4842.5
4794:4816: 4795.0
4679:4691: 4687.5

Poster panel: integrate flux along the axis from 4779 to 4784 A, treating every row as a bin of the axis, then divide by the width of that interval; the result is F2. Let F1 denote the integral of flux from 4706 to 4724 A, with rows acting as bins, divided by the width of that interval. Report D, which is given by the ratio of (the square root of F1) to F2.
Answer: 0.206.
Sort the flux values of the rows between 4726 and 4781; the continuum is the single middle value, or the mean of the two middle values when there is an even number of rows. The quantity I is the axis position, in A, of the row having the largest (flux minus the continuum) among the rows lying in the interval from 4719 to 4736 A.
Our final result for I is 4722.5 A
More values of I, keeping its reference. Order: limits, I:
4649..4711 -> 4667.5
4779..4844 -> 4802.5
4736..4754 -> 4745.0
